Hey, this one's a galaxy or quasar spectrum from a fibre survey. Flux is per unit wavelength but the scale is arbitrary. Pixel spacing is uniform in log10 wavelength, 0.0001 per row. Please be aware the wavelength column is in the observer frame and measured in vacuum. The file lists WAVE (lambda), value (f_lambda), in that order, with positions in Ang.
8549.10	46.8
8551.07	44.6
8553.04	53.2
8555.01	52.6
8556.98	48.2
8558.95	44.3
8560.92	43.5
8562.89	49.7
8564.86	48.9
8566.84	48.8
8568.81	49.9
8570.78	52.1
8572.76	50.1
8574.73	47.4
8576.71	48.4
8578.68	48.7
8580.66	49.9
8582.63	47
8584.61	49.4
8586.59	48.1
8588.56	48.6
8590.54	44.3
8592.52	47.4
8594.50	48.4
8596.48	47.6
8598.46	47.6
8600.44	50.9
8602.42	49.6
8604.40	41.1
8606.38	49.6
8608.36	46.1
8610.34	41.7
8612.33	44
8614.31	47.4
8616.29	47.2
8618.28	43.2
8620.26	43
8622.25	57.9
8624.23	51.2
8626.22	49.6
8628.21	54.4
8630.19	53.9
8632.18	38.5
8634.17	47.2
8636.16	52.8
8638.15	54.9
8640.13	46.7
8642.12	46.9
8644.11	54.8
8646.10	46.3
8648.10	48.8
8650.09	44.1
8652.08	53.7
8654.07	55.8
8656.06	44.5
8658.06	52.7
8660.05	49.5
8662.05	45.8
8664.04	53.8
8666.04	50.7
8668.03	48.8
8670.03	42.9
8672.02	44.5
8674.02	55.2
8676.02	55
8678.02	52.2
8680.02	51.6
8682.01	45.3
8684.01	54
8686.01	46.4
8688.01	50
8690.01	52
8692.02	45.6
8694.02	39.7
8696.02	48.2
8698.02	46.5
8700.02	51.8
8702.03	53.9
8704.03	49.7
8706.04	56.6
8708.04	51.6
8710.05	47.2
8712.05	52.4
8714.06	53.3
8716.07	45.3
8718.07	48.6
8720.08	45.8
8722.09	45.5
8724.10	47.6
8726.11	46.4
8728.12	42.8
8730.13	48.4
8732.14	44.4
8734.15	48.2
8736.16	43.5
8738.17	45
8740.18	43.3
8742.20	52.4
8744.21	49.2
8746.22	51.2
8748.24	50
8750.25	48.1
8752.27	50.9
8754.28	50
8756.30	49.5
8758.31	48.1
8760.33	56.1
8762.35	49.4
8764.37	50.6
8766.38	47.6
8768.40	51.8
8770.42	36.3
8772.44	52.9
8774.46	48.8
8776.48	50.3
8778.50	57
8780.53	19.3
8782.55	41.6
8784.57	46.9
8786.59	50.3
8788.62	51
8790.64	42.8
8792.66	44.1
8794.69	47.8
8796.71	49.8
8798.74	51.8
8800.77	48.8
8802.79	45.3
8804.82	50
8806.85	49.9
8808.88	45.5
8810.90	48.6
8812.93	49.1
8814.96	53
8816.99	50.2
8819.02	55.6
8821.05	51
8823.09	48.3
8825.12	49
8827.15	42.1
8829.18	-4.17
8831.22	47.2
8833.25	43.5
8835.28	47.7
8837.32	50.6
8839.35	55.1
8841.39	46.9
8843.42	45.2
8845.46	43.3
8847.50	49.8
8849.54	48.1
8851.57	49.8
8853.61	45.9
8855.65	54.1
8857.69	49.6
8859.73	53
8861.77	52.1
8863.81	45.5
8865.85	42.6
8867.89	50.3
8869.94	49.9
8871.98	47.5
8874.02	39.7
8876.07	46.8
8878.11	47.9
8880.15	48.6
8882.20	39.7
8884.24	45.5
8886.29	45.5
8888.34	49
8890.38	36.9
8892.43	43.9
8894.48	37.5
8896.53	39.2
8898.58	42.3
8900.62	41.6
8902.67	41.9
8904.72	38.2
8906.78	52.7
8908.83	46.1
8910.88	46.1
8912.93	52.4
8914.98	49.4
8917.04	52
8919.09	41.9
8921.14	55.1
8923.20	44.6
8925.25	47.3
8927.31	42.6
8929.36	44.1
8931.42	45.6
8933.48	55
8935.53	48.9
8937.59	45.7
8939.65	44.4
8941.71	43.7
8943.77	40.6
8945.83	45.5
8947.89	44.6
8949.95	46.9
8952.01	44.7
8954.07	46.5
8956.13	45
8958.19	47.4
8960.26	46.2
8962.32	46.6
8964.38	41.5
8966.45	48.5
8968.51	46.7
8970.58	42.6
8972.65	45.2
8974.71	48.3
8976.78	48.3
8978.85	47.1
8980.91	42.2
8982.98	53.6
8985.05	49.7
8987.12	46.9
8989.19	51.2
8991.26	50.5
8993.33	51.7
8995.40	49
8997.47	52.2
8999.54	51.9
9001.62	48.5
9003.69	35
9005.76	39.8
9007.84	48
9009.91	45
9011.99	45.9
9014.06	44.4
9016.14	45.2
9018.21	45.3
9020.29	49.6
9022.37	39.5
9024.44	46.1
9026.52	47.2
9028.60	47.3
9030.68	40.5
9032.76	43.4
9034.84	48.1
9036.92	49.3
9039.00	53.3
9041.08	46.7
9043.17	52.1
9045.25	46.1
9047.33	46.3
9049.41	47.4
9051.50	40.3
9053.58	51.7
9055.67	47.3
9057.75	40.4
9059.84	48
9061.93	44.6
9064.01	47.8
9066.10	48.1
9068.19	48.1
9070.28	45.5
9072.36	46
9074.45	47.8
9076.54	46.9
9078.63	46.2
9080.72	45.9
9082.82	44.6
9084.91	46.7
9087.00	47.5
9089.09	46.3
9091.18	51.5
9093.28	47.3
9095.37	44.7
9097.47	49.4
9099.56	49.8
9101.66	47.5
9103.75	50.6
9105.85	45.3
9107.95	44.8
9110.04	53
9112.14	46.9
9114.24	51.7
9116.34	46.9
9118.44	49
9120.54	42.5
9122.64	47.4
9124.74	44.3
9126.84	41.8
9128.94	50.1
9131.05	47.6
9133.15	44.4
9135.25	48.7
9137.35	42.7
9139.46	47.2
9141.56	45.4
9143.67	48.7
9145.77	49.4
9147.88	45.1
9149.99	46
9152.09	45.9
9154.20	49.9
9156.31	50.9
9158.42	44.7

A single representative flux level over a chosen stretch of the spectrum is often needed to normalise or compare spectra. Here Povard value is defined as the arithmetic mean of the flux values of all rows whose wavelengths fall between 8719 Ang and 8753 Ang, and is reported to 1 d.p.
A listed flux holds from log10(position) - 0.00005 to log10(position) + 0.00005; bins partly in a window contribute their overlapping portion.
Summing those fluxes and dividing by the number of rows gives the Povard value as 47.2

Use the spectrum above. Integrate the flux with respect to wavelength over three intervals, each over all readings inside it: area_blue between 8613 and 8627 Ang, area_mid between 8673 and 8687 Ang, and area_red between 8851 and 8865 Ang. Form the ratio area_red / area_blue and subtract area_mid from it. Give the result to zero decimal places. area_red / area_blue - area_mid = -718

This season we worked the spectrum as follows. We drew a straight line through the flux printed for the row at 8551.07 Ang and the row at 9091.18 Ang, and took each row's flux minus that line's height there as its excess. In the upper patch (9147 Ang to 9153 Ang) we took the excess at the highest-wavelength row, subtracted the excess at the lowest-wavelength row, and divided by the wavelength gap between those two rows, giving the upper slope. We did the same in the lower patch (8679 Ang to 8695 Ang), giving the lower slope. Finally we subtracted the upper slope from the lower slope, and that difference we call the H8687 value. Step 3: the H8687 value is -1.0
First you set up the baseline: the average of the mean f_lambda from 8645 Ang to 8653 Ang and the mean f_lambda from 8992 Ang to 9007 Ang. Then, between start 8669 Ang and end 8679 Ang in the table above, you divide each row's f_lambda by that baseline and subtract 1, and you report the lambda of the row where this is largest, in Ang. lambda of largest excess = 8674.02 Ang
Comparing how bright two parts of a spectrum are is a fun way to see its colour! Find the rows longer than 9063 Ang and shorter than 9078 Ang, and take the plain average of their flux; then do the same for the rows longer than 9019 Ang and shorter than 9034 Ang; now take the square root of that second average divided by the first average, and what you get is 0.975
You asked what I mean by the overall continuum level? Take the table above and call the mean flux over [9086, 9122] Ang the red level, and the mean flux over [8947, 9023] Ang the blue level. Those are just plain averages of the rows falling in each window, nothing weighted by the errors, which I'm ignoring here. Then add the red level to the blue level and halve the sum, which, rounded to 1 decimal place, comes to 47.2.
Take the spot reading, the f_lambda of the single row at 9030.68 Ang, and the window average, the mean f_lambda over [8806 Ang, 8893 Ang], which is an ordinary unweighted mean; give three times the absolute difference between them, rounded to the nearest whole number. 18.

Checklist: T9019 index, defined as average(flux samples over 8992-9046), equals 46.6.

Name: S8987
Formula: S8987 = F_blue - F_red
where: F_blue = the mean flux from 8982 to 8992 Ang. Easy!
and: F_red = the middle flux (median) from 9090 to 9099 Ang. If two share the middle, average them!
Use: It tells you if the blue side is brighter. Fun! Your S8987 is 2.0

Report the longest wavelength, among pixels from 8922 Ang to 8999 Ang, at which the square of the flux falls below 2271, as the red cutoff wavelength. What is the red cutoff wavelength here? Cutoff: 8987.12 Ang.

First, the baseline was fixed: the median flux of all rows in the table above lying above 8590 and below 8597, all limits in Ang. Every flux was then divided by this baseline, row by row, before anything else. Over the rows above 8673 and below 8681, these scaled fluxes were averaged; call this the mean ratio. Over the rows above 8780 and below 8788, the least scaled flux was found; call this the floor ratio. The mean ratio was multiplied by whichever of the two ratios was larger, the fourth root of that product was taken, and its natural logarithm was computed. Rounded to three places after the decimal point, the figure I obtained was 0.059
